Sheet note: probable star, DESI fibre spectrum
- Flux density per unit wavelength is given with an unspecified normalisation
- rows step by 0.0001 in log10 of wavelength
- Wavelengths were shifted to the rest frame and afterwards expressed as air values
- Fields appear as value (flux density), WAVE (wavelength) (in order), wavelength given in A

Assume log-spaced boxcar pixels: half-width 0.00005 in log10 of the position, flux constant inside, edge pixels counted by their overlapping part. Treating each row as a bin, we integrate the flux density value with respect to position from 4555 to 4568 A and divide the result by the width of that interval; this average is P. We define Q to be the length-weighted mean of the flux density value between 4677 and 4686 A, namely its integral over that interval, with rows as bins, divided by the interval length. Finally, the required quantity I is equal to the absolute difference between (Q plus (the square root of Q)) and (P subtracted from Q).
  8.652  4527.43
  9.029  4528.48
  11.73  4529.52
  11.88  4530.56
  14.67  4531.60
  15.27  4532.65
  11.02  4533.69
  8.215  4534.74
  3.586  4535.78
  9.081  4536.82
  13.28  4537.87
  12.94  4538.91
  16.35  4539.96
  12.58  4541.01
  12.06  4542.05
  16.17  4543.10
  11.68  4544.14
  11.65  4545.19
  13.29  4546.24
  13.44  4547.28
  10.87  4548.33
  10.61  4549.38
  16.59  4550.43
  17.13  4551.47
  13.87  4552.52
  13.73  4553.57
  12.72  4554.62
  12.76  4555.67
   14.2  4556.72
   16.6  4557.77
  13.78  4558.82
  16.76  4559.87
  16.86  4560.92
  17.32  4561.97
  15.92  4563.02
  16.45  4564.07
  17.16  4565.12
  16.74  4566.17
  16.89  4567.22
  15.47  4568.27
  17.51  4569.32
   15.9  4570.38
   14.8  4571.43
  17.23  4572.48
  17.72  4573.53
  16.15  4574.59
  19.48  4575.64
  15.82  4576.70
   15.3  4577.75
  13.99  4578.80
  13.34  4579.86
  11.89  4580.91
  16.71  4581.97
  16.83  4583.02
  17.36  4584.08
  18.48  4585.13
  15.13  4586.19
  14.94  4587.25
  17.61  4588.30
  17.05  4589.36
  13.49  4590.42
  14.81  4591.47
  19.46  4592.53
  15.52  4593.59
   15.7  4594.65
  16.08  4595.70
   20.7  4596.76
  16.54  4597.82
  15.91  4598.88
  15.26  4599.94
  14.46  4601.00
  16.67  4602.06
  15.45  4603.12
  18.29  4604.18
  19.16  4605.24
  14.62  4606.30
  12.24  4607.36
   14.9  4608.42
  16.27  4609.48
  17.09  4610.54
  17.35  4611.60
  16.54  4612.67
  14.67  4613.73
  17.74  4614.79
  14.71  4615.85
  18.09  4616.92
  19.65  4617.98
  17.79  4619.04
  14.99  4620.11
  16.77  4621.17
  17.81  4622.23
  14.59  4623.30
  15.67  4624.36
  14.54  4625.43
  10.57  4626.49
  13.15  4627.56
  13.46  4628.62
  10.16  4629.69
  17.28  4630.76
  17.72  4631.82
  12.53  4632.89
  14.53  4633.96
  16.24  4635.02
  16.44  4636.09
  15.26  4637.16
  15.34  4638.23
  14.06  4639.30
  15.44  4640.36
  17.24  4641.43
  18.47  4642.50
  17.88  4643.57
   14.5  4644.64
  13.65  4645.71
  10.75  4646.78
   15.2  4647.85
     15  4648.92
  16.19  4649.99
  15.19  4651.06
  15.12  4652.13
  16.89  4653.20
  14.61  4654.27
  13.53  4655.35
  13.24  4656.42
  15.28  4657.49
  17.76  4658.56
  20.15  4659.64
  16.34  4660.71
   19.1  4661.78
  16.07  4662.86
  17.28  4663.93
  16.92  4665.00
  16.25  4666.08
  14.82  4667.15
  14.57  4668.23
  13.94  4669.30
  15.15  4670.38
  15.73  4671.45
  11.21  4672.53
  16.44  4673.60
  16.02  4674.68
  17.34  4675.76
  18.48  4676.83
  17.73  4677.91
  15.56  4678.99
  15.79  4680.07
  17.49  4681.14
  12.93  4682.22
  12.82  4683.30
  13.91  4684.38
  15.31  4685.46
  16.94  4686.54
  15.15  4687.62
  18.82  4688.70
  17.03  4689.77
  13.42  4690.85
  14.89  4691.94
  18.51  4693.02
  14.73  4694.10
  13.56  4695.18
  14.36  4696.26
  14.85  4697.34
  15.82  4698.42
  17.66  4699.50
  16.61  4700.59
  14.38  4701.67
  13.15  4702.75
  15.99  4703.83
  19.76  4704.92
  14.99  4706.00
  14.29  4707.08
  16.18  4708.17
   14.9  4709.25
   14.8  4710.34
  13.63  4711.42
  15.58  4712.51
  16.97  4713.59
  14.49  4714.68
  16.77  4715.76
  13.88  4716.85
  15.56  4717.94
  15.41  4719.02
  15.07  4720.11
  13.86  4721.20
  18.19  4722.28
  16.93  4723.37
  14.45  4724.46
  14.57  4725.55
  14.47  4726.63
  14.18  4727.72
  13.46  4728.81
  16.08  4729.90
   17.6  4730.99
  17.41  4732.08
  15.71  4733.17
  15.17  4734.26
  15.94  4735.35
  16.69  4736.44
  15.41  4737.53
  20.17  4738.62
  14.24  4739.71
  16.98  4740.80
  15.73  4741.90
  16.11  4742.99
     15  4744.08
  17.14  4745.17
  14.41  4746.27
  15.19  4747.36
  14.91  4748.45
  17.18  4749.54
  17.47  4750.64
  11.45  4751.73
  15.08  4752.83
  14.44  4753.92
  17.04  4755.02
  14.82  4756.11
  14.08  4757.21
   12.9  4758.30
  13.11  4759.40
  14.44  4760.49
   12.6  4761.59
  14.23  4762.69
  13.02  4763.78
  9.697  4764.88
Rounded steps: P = 15.9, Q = 15.31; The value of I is 19.8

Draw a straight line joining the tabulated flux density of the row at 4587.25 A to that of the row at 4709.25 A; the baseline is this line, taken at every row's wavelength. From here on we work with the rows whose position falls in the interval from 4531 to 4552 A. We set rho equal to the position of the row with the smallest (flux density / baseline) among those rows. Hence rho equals 4535.78 A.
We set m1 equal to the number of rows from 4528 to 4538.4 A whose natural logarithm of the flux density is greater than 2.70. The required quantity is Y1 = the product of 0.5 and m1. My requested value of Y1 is 0.5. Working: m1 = 1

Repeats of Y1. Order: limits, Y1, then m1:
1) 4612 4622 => 3.5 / 7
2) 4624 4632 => 1.5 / 3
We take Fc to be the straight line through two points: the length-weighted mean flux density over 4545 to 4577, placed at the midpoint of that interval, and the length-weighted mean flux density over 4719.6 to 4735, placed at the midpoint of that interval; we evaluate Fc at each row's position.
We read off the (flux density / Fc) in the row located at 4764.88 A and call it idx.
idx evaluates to 0.62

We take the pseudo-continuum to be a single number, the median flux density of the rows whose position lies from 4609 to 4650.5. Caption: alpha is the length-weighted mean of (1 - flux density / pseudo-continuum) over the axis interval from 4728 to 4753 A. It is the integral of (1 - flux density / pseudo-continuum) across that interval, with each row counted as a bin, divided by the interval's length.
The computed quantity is -0.03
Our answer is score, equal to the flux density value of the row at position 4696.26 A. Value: 14.36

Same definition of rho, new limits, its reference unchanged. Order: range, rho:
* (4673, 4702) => 4683.30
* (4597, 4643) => 4629.69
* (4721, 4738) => 4728.81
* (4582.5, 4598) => 4590.42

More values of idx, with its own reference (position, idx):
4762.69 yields 0.92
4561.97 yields 1.13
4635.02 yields 1.05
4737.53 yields 0.99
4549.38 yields 0.69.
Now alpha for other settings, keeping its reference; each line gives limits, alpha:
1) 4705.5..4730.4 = 0.02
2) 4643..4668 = -0.02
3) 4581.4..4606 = -0.07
